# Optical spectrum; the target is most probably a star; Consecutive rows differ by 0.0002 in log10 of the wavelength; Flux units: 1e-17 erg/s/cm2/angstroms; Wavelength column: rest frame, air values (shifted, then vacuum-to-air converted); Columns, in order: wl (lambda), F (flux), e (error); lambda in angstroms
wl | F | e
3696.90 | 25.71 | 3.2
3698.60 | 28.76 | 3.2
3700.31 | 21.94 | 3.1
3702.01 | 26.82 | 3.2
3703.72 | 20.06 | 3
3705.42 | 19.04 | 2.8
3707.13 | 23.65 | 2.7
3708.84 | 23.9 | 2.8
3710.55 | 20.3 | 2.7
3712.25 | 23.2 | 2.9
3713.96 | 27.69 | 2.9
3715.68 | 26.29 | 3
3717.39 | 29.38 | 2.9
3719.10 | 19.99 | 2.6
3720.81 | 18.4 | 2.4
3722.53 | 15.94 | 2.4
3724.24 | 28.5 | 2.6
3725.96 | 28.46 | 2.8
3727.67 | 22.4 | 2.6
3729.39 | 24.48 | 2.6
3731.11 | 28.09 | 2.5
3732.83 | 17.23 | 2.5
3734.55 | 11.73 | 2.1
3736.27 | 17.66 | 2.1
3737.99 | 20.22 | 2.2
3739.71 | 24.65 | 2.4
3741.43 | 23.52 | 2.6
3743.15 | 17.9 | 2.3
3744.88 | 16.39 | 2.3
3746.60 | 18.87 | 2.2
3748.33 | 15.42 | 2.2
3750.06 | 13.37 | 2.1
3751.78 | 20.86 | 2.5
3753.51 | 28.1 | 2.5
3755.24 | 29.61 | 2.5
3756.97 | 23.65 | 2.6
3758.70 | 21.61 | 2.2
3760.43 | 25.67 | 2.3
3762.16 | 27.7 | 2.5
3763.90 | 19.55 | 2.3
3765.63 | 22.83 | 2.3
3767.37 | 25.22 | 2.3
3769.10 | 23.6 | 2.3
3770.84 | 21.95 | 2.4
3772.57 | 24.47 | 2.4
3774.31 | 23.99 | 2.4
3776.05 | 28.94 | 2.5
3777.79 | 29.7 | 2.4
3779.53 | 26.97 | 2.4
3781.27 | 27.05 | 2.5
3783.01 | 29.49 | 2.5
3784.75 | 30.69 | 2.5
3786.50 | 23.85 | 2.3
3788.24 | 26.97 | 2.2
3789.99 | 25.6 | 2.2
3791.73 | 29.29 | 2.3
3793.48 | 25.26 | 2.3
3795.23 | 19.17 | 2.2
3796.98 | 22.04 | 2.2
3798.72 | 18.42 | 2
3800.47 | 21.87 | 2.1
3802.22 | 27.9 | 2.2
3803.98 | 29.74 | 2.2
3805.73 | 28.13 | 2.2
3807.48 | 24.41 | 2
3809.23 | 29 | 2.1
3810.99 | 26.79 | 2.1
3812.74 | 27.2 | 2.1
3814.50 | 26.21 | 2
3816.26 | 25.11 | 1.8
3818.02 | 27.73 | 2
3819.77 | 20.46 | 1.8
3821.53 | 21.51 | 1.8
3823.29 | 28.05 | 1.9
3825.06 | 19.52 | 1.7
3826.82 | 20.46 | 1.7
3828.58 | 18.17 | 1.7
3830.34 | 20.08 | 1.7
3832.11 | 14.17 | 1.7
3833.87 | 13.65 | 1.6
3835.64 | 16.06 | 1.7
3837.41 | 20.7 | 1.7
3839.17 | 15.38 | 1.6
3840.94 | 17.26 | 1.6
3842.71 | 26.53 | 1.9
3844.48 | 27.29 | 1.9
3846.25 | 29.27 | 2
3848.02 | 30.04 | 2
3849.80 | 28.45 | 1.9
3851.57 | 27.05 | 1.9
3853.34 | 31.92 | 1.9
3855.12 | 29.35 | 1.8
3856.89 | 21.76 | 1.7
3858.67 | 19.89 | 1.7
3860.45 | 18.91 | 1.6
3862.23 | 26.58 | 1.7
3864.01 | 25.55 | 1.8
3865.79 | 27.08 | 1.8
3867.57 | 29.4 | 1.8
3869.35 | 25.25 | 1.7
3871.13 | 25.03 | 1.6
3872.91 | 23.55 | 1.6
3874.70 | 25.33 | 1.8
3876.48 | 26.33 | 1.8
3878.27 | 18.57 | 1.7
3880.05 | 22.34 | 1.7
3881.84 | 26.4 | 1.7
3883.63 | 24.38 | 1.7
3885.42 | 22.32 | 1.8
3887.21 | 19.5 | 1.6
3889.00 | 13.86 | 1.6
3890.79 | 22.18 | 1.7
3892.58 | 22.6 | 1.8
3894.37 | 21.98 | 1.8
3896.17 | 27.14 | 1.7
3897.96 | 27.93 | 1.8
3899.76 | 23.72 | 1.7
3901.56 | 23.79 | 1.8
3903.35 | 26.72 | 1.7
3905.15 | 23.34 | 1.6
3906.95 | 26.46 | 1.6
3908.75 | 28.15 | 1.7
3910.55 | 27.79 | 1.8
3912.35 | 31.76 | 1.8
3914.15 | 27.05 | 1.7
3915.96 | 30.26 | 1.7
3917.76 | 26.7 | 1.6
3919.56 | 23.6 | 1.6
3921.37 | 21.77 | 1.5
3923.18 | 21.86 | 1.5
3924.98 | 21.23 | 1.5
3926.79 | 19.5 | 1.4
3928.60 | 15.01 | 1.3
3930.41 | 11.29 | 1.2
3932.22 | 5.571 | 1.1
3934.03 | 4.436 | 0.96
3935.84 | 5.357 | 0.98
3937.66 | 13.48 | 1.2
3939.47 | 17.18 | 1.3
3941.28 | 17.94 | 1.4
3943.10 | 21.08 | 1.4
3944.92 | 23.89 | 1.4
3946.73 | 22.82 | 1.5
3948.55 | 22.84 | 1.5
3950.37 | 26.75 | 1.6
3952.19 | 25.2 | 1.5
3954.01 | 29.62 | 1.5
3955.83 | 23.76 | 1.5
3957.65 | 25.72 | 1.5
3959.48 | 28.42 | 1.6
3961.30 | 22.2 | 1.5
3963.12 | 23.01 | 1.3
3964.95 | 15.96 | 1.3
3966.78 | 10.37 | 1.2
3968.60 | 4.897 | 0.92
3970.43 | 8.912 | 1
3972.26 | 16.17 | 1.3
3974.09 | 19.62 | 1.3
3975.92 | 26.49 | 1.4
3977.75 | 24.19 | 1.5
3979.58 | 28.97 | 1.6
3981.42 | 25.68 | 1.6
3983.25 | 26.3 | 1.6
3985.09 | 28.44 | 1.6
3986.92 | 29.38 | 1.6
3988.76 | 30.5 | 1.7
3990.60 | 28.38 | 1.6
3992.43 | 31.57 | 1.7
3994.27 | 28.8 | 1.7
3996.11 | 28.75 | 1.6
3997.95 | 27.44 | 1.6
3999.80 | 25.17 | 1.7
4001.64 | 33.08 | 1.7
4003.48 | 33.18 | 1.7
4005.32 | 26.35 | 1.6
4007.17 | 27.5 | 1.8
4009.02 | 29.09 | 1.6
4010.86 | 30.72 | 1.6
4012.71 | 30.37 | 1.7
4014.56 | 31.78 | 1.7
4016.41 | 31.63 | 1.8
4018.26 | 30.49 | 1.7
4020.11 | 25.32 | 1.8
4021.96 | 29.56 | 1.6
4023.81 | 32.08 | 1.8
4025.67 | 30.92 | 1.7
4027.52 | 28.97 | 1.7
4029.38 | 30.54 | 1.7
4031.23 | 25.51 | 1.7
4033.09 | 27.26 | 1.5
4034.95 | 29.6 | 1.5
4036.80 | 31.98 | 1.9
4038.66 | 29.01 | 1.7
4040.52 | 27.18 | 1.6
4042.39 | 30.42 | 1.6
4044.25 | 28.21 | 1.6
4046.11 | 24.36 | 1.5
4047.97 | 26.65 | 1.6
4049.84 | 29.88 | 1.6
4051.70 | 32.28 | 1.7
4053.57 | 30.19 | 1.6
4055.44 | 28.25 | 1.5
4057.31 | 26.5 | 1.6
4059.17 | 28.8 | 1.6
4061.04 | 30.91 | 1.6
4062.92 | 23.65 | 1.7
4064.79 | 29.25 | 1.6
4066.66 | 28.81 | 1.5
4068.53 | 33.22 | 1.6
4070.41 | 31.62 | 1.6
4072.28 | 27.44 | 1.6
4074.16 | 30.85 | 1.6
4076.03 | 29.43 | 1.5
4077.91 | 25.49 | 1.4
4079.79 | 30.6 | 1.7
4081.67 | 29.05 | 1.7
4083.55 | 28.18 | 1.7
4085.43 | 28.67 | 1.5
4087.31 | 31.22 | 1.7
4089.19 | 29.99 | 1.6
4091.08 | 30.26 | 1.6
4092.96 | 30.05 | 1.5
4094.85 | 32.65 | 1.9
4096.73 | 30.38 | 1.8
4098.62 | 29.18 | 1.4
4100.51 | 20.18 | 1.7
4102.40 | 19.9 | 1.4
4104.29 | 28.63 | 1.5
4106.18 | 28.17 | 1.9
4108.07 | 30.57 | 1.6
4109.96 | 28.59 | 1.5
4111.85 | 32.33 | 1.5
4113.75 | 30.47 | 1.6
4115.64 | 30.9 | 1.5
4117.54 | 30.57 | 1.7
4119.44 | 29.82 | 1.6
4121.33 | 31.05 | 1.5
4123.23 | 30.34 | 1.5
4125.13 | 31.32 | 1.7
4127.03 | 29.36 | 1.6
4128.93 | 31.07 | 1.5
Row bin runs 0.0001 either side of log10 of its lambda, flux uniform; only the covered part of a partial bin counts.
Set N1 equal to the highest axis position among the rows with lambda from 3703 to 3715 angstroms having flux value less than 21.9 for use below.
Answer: 3710.55 angstroms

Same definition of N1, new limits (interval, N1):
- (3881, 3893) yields 3889.00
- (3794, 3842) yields 3840.94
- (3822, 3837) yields 3835.64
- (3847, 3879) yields 3878.27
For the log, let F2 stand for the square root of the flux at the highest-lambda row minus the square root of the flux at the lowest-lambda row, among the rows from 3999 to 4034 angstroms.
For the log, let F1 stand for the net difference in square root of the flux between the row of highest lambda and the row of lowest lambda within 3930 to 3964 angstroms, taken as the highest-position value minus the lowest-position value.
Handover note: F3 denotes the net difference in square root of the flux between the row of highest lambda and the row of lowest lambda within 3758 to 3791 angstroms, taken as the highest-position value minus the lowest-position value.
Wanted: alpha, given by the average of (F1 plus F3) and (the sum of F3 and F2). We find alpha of 1.2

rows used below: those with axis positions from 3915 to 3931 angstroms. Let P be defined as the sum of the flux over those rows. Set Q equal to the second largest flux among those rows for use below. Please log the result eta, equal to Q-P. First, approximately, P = 191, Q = 26.7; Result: -165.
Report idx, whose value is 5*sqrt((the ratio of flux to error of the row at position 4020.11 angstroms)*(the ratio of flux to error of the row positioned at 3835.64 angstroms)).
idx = 58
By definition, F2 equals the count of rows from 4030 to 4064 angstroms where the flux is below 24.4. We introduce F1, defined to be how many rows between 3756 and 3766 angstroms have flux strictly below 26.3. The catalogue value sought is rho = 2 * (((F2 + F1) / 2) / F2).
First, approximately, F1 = 5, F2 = 2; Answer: 3.5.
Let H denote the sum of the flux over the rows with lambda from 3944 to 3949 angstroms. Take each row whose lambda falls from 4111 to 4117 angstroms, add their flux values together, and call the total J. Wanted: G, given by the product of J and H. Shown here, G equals 6517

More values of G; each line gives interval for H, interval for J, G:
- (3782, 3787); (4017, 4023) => 7174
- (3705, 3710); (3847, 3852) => 5696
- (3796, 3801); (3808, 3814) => 5173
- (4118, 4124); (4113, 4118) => 8386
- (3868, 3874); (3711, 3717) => 5698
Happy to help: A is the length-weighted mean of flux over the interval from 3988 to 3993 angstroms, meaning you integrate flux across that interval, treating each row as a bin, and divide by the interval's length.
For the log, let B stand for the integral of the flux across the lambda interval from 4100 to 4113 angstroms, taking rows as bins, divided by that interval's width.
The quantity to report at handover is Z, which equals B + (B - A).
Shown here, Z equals 24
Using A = 30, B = 27.2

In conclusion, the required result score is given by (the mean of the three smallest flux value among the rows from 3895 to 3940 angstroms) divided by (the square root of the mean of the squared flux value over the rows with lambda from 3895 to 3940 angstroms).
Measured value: 0.23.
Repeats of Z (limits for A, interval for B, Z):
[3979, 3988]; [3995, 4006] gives 30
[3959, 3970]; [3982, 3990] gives 40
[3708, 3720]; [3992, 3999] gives 33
